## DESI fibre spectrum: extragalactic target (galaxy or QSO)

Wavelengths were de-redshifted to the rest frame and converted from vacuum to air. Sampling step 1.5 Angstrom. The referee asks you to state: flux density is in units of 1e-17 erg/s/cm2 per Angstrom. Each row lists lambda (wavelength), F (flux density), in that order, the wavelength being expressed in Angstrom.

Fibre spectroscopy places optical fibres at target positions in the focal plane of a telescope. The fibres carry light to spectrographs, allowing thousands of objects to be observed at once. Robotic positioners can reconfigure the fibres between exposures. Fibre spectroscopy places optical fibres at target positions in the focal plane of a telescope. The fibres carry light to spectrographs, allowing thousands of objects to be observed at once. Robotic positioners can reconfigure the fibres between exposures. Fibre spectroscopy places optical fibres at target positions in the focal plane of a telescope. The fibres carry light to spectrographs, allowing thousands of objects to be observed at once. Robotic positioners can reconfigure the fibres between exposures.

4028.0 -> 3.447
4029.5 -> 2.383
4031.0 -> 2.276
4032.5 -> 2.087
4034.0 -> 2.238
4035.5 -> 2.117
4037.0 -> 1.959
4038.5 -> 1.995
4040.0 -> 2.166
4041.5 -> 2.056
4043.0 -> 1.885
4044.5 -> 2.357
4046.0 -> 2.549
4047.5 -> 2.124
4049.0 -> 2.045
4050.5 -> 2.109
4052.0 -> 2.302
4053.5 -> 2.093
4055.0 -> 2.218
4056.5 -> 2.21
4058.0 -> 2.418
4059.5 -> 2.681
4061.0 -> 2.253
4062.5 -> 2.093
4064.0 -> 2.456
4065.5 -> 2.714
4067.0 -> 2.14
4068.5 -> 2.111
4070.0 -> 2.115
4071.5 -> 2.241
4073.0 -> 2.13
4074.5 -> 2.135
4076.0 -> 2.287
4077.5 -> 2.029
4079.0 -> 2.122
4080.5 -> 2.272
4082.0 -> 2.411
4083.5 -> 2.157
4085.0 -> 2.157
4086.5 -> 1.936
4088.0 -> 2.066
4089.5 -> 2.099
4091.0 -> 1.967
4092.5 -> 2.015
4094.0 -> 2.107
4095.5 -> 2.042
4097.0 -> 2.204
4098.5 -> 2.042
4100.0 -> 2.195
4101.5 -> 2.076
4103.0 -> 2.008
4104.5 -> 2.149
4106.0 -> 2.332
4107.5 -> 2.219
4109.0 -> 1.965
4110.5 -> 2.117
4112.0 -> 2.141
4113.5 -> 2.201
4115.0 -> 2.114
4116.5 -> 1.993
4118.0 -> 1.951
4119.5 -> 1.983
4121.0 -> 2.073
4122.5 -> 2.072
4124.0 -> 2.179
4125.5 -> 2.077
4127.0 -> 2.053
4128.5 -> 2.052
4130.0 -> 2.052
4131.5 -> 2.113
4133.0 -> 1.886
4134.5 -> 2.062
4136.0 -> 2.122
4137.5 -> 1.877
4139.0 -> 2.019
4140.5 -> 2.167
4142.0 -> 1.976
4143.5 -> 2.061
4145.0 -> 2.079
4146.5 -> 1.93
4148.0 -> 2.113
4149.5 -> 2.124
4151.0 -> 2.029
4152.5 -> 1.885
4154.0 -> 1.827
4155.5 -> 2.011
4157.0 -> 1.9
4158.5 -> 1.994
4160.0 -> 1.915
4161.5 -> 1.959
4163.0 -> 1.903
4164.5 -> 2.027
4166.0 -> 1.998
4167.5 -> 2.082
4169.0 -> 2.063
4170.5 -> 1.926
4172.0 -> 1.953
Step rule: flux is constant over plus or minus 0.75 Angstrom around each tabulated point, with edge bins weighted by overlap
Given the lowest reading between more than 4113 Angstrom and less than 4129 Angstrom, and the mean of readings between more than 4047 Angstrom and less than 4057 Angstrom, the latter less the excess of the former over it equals 2.36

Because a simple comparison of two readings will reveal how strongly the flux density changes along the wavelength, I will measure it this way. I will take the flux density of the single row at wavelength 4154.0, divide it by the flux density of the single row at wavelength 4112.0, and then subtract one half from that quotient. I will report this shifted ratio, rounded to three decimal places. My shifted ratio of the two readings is 0.353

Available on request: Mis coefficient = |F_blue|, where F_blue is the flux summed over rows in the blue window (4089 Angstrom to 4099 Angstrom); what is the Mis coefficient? 14.5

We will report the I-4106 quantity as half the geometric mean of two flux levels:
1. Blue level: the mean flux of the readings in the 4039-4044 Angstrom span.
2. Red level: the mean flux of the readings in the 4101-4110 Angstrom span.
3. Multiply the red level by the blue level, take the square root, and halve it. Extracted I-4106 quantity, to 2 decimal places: 1.04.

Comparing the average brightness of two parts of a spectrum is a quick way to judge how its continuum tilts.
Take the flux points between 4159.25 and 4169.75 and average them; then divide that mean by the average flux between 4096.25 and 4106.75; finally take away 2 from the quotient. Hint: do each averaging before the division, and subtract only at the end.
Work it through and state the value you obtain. -1.07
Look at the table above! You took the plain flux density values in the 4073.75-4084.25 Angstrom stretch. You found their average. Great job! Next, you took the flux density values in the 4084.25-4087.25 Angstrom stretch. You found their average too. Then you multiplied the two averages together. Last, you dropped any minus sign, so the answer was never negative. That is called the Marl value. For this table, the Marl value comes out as 4.51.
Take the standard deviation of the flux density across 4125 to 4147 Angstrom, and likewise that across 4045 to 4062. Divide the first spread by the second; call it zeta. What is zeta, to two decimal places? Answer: 0.42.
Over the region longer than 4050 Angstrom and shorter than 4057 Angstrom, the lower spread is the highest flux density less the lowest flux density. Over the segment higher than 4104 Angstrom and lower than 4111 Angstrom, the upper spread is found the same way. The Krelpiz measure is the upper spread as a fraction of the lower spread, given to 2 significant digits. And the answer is 1.8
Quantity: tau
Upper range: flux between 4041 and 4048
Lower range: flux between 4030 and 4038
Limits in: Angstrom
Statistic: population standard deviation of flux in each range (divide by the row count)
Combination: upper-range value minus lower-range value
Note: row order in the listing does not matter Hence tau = 0.12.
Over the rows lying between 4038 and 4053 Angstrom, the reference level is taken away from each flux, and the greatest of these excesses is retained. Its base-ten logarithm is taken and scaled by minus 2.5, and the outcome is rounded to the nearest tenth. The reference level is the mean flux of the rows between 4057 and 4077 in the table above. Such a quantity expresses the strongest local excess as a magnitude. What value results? 1.5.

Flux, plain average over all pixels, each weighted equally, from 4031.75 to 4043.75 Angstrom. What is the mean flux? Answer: 2.063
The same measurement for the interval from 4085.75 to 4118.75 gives 2.088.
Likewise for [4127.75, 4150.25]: 2.042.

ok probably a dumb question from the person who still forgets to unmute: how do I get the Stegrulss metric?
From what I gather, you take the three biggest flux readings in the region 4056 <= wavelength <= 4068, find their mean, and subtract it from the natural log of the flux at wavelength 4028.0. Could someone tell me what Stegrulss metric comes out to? -1.38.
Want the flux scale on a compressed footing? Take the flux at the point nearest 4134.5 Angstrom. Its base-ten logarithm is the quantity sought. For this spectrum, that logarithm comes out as 0.314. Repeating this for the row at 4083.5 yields 0.334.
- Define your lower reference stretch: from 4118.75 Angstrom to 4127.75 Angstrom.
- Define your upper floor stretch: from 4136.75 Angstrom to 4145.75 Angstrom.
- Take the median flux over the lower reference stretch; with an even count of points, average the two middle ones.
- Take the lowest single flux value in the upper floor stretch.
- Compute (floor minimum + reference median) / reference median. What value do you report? 1.91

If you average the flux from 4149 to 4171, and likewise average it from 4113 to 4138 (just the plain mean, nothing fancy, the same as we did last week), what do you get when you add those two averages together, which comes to 4.03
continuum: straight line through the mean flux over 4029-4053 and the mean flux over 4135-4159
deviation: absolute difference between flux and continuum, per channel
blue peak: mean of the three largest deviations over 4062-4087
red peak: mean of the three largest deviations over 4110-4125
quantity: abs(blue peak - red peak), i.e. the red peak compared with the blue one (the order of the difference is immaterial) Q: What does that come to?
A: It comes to 0.28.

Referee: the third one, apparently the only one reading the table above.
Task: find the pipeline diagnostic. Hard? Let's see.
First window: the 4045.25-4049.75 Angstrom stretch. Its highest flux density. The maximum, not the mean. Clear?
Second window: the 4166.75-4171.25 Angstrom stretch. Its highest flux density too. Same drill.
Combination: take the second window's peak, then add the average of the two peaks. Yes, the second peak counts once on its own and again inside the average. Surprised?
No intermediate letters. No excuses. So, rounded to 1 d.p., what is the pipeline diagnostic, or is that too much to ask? 4.4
